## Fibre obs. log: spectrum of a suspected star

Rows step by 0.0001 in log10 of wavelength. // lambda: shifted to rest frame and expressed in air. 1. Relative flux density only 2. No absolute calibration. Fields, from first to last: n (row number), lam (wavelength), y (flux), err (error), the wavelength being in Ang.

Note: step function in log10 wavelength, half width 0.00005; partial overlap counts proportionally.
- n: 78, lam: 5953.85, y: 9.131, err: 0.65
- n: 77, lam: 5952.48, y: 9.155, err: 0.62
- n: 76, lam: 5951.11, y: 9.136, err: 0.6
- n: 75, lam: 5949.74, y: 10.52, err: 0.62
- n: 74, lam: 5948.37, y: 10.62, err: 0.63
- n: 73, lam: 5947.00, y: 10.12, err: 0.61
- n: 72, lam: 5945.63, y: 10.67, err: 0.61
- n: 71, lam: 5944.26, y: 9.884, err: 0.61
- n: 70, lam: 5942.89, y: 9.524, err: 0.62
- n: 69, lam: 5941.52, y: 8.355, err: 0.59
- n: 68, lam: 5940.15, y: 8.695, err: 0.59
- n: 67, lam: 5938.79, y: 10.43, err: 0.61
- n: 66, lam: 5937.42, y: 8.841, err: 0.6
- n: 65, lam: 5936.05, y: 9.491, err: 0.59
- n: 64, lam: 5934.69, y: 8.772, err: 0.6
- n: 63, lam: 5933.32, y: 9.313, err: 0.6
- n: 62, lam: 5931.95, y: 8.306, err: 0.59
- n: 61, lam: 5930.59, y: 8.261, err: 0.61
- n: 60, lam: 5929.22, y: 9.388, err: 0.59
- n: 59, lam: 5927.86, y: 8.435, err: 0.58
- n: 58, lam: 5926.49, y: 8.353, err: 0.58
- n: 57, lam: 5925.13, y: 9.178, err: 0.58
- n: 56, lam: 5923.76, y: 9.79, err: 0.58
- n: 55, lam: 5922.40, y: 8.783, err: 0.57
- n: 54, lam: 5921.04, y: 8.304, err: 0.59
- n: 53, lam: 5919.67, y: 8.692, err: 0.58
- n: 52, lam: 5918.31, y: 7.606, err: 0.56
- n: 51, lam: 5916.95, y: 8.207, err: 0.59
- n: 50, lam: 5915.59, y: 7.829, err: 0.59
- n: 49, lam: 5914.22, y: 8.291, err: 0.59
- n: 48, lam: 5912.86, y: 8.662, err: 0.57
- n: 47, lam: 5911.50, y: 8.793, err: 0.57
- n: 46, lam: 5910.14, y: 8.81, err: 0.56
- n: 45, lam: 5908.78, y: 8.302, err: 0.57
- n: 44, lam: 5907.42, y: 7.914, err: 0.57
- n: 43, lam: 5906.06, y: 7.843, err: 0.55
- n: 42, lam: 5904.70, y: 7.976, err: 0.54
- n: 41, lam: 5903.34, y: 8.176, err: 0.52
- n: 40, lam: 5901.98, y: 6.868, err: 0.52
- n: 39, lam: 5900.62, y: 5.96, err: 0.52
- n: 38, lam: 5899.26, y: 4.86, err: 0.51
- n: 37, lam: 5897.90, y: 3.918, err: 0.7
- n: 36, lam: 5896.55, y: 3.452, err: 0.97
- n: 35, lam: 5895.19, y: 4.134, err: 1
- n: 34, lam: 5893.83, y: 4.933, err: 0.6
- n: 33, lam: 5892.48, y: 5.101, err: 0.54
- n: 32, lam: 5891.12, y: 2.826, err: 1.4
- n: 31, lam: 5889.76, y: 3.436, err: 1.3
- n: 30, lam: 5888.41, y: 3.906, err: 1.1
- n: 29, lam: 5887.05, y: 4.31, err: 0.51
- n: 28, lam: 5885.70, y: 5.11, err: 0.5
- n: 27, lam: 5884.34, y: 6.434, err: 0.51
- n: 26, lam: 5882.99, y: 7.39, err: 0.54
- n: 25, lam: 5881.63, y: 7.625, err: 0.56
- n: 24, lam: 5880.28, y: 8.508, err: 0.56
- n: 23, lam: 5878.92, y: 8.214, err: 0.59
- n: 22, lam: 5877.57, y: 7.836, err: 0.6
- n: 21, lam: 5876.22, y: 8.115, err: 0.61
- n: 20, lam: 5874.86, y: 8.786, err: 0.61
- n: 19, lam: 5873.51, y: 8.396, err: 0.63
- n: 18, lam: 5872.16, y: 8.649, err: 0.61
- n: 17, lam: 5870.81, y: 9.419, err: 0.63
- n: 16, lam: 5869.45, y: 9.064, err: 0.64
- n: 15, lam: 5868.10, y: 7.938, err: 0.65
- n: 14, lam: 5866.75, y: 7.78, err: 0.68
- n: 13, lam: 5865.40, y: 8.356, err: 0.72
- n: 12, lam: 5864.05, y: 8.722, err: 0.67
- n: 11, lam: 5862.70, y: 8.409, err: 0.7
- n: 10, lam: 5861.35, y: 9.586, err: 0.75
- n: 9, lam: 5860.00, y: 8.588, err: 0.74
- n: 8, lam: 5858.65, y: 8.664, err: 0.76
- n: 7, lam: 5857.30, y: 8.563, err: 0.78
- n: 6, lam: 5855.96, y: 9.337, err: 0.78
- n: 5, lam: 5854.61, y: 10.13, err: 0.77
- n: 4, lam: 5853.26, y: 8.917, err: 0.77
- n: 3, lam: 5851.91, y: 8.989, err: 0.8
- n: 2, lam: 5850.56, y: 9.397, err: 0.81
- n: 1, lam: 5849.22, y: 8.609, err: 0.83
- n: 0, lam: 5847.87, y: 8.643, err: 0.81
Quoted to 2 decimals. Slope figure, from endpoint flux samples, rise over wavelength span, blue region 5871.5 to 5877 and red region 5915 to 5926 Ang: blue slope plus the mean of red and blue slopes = -0.13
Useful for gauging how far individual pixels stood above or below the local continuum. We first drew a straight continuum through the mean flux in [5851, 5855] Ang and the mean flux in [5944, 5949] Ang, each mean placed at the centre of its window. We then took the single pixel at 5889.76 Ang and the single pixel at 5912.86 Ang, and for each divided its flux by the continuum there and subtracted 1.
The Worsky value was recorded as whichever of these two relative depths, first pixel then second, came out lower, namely -0.65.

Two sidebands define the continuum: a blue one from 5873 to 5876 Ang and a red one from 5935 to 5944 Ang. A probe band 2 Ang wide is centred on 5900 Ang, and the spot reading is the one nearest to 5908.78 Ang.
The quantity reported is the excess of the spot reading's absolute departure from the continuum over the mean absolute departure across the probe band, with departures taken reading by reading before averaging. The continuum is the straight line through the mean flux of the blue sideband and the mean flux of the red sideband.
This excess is -2.8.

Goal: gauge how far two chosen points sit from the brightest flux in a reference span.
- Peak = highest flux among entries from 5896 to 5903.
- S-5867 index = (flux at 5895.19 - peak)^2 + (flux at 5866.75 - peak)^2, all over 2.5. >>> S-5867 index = 3.3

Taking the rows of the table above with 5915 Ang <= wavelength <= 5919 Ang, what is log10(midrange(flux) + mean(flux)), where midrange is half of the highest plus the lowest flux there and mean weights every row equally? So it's 1.20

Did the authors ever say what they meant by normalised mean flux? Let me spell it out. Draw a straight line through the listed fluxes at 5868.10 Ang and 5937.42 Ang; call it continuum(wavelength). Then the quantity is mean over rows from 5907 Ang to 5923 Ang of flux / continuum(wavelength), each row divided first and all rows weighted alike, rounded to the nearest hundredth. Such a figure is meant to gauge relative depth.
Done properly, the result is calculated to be 0.98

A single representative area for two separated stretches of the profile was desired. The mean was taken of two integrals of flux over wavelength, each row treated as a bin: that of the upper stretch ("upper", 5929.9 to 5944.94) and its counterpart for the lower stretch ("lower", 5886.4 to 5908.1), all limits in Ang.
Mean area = 126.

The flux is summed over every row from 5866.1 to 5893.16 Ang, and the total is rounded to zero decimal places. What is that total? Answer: 139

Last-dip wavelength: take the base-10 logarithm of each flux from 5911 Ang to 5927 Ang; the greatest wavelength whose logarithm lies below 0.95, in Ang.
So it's 5926.49 Ang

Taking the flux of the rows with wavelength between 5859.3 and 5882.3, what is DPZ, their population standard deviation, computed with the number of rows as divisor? 0.53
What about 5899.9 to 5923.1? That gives 0.72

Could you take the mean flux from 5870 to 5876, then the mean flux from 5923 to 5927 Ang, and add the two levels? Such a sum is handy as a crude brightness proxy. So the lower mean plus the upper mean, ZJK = 17.9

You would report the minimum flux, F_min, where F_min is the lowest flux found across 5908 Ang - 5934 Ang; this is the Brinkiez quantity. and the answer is 7.606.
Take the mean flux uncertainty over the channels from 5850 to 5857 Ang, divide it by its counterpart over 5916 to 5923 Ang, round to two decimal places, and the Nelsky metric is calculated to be 1.36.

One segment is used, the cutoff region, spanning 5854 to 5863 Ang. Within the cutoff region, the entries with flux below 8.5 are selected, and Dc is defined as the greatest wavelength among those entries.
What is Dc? 5862.70 Ang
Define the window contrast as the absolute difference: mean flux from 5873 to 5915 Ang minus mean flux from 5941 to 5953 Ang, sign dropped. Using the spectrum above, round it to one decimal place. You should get 3.2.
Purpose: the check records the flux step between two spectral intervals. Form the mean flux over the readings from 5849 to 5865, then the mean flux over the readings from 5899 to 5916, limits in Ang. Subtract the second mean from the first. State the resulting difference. 1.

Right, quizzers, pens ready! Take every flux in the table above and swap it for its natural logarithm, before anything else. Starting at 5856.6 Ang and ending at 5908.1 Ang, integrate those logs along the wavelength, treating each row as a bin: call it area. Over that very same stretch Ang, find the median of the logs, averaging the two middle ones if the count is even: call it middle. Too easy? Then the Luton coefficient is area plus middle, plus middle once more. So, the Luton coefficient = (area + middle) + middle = 102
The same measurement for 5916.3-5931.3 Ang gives 37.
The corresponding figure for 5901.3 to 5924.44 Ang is 53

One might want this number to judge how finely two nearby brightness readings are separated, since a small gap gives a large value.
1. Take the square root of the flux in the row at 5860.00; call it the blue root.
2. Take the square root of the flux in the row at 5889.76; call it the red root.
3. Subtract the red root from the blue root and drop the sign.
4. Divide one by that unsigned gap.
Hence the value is 0.9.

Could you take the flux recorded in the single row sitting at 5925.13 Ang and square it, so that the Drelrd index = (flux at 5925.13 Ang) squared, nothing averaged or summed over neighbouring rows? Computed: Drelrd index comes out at 84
